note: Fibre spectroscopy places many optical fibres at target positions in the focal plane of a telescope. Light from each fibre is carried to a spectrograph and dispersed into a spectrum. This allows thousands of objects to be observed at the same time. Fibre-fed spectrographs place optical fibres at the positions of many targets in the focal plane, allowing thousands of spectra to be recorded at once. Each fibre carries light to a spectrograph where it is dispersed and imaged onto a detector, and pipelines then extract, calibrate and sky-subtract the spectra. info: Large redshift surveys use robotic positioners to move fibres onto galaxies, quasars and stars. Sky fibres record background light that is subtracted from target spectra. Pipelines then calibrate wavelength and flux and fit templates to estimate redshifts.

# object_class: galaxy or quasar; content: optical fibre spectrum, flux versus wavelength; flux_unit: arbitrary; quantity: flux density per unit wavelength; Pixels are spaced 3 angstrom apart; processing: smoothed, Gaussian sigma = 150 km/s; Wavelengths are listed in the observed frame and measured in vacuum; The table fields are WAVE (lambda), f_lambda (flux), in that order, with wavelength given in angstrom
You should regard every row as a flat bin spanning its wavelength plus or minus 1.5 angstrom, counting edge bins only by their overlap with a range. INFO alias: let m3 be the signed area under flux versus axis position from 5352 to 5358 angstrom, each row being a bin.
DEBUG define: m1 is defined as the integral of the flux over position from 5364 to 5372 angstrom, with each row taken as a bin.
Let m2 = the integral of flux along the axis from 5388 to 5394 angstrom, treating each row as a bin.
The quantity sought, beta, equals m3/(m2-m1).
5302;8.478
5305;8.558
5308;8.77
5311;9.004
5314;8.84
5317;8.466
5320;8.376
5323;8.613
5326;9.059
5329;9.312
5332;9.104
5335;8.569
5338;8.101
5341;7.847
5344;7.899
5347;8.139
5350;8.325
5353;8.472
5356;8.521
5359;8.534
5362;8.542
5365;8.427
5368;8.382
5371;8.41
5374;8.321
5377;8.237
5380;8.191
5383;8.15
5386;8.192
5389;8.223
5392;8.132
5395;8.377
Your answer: -3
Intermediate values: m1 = 67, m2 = 49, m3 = 51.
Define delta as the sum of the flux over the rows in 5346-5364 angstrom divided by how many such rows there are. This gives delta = 8.4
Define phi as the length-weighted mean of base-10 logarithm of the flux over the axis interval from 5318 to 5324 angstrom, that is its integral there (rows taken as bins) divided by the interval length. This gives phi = 0.928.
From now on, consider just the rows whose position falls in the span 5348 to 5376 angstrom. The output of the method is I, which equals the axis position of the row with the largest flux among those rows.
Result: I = 5362 angstrom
